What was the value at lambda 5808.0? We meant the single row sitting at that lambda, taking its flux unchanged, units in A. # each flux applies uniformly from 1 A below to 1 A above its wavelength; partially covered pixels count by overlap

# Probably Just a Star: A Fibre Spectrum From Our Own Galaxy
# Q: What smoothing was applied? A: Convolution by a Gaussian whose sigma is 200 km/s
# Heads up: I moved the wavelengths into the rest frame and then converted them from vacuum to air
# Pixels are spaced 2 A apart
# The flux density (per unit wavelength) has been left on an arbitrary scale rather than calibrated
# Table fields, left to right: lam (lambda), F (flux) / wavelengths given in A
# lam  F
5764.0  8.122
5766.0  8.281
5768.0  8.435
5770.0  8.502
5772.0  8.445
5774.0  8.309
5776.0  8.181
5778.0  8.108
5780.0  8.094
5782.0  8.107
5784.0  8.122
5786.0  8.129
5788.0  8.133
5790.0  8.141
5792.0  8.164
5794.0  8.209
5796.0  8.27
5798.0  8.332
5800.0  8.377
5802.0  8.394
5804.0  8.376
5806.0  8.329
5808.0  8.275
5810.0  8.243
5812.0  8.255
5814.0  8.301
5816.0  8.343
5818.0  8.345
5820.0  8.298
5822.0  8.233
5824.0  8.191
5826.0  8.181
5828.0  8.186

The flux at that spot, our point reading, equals 8.275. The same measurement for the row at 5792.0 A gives 8.164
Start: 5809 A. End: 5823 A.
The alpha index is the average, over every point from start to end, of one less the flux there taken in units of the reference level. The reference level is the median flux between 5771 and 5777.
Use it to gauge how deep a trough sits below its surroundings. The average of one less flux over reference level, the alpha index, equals 0.002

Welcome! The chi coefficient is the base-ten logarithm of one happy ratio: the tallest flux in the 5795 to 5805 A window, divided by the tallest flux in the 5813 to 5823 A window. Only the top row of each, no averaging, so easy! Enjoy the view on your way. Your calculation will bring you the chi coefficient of 0.0025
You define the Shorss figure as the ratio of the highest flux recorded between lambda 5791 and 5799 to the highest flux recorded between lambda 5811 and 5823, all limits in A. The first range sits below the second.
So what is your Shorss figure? 1.00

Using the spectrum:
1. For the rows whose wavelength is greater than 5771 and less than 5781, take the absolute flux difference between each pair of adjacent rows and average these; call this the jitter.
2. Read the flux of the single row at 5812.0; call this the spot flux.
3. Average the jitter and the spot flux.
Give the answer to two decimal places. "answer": 4.17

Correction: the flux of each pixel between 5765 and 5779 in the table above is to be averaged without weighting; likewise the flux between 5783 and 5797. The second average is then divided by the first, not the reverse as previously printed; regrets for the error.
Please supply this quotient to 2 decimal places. 0.98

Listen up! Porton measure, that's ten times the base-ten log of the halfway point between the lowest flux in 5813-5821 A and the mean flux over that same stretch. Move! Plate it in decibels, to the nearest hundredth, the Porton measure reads 9.20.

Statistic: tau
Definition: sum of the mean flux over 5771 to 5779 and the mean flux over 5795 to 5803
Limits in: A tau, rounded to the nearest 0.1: 16.6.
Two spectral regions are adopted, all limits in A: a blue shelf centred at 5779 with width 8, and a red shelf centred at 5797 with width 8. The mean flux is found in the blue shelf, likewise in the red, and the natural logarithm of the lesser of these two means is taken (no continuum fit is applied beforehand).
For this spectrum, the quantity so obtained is 2.09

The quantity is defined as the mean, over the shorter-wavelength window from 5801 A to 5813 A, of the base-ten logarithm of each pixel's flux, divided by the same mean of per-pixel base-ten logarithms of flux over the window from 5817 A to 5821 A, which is 1.00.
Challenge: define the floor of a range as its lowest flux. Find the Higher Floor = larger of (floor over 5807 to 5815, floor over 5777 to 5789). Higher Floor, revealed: 8.24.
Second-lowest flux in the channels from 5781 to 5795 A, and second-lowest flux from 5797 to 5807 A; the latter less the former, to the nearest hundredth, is 0.21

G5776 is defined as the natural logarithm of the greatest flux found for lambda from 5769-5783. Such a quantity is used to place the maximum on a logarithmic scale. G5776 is 2.14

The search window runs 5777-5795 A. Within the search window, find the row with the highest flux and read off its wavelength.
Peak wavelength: 5794.0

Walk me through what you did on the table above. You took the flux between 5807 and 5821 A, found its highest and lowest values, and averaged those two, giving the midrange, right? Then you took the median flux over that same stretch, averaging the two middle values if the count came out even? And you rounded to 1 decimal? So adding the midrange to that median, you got 16.6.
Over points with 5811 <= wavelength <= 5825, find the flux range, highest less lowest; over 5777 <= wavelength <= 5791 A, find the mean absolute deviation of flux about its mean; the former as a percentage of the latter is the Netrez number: 1113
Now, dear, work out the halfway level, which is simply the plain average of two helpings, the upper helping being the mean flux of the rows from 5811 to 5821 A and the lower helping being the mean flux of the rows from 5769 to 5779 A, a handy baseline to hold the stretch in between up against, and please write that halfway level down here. 8.31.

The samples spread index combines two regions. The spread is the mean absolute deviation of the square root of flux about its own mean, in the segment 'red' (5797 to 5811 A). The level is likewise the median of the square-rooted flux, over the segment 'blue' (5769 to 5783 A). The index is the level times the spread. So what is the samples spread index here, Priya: 0.0213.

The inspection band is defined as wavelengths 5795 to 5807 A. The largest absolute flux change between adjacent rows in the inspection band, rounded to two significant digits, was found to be 0.062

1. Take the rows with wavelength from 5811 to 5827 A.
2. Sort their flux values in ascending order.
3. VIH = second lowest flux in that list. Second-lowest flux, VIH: 8.191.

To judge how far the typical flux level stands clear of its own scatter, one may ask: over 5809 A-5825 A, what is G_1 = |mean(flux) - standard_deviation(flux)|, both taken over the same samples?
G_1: 8.22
